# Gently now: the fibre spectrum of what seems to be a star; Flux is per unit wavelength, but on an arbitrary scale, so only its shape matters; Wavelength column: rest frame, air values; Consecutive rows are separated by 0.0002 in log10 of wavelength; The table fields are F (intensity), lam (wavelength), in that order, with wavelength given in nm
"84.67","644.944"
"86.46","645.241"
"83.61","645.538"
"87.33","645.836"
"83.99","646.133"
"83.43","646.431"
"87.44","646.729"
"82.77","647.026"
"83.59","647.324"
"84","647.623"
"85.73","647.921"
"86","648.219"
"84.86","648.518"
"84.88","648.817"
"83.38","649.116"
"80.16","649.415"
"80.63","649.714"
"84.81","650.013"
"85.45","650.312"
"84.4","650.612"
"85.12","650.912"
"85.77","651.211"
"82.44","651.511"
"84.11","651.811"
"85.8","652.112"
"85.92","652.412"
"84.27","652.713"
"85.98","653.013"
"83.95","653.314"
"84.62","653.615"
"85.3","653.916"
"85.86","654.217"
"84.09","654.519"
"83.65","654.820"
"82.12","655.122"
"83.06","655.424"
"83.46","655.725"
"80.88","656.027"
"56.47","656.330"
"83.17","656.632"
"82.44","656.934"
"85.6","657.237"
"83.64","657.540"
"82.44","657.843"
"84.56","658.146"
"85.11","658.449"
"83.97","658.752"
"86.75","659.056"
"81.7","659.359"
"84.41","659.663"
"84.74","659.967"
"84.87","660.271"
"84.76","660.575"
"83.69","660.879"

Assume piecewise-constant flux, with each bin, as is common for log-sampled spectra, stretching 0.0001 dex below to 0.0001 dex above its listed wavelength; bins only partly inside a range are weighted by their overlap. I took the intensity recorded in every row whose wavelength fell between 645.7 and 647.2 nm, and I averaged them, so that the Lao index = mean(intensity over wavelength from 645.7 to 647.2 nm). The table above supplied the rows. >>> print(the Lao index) 85.0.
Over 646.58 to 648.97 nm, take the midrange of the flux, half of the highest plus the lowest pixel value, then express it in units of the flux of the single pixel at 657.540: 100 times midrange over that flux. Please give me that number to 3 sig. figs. 102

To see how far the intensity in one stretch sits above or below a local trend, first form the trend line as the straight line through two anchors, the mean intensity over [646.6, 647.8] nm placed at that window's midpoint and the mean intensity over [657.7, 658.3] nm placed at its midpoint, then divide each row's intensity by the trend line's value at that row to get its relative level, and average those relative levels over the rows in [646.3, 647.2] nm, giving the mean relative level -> 1.001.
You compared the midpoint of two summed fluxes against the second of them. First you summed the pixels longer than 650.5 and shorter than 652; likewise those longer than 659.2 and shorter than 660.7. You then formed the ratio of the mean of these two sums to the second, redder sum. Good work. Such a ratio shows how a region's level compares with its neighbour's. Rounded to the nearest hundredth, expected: 1.00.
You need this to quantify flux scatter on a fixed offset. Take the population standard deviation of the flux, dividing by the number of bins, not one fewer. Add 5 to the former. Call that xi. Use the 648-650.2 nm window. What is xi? 7.11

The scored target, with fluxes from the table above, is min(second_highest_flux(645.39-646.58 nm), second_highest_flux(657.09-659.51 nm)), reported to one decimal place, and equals 84.0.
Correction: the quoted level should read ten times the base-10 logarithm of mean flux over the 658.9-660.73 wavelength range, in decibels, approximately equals 19.3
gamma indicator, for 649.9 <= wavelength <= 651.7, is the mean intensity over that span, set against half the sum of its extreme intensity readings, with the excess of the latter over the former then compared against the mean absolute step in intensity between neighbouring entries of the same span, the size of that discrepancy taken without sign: 1.8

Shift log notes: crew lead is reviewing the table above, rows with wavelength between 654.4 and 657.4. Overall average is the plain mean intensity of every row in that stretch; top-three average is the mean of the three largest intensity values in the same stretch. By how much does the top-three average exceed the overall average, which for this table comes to 4.0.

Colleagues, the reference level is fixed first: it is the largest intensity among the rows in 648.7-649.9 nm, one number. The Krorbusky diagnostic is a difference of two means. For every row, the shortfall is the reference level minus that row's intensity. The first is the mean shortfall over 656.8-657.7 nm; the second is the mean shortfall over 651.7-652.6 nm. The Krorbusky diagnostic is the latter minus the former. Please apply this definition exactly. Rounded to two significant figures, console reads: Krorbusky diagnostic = -1.4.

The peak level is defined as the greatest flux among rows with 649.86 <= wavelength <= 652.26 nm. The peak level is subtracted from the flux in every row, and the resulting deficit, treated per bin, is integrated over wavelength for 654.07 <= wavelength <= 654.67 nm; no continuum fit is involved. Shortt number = -0.5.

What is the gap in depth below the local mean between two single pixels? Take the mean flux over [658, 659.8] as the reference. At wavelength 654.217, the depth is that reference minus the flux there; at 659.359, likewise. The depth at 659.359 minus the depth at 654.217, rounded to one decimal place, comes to 4.2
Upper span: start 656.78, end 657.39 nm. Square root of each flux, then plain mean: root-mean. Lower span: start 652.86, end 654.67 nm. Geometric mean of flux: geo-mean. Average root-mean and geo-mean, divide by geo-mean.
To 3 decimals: 0.554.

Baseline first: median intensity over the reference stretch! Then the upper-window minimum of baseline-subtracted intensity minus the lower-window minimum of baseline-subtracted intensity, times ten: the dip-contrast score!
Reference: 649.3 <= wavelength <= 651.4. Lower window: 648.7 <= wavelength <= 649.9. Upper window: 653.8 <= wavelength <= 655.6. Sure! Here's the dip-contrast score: 20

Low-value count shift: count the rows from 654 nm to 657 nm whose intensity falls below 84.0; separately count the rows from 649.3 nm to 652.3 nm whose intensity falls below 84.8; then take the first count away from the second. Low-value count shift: -3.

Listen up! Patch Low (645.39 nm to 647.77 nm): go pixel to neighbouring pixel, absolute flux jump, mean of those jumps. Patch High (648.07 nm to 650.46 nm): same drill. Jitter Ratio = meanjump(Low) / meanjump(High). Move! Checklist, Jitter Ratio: 1.6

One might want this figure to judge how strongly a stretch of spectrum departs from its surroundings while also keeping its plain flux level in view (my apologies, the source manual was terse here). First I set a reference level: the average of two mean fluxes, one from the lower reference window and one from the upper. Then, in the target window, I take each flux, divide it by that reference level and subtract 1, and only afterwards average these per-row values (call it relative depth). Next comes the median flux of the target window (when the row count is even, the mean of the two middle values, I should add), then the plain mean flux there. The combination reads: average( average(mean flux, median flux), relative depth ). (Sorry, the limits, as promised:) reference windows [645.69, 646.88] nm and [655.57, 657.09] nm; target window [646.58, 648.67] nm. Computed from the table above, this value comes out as 42.5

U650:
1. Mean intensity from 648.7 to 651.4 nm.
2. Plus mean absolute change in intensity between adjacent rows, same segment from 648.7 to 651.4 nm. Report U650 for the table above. 85.4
